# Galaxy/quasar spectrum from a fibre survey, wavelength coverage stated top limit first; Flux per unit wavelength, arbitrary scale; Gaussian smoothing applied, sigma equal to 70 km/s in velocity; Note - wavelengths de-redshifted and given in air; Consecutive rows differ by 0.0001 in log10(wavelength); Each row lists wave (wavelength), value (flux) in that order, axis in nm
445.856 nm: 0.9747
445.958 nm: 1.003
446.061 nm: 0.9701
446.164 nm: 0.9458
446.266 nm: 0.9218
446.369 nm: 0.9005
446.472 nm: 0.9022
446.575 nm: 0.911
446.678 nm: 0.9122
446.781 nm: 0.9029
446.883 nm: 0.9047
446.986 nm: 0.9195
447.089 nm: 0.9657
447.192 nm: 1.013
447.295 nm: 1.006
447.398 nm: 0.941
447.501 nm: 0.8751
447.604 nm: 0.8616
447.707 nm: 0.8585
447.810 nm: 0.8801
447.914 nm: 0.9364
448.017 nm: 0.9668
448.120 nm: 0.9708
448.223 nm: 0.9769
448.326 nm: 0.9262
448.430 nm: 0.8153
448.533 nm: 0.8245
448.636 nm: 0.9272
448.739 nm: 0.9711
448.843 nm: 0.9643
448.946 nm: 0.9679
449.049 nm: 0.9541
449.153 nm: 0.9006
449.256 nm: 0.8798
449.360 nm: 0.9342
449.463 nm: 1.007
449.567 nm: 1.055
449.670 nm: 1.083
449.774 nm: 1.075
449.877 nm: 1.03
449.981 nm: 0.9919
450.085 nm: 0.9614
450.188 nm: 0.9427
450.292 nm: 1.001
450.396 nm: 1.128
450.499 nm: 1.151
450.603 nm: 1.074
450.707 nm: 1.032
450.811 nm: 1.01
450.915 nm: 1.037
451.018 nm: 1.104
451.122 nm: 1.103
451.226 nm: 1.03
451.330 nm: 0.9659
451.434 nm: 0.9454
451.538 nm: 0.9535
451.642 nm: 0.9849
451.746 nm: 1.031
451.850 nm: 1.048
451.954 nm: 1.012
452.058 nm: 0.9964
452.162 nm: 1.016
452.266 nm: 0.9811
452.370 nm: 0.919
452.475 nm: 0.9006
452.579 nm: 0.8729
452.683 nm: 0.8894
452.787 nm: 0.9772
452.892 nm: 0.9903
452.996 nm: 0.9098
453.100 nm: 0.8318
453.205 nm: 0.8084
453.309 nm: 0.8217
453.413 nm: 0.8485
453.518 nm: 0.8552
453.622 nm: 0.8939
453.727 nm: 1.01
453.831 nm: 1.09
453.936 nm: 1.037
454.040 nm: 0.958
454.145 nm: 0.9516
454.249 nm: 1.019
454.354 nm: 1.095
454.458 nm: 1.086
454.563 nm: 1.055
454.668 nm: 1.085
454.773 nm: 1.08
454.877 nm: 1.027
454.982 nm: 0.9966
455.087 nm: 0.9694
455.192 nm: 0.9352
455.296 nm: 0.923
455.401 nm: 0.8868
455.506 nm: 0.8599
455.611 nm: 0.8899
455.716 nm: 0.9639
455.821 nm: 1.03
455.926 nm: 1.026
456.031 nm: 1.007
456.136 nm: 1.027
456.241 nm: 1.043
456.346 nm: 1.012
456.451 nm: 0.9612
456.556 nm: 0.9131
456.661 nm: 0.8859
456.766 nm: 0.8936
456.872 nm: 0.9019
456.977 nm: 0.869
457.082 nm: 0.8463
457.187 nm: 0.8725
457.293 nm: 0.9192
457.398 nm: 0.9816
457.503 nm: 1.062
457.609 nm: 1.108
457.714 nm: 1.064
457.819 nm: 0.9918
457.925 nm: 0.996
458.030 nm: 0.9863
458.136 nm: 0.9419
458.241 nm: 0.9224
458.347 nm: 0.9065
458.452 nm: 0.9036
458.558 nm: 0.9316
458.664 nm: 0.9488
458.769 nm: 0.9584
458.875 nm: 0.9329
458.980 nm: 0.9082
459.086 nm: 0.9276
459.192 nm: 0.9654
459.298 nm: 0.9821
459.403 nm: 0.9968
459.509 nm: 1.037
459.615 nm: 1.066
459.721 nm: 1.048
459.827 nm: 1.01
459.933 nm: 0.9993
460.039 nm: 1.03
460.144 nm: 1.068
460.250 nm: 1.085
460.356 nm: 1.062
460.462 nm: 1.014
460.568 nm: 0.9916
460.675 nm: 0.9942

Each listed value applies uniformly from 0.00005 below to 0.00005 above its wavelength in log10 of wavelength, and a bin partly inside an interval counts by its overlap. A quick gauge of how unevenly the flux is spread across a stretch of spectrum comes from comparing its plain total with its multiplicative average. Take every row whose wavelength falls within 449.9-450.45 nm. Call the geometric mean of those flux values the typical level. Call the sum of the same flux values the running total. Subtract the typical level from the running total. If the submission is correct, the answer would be 4.02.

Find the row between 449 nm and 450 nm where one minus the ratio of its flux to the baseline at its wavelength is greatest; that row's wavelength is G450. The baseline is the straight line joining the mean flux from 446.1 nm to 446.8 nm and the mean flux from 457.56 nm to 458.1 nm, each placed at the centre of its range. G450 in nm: 449.256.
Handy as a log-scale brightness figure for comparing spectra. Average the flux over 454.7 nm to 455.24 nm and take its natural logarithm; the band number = 0.00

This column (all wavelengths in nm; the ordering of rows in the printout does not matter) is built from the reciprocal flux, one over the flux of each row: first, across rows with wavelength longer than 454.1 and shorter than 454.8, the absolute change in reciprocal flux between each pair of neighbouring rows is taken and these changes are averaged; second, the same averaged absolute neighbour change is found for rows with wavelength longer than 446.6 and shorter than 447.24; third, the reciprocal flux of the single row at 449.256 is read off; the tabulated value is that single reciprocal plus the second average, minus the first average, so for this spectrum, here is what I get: 1.13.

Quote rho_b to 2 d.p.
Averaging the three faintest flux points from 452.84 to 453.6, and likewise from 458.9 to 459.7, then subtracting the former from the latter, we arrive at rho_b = 0.11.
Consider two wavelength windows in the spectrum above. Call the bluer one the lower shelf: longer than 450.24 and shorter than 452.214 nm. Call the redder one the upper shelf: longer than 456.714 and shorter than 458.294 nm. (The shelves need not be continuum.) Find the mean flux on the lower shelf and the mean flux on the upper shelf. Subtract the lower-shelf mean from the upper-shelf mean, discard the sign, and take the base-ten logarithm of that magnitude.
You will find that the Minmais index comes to -1.12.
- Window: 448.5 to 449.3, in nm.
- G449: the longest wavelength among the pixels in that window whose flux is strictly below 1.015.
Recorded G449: 449.256 nm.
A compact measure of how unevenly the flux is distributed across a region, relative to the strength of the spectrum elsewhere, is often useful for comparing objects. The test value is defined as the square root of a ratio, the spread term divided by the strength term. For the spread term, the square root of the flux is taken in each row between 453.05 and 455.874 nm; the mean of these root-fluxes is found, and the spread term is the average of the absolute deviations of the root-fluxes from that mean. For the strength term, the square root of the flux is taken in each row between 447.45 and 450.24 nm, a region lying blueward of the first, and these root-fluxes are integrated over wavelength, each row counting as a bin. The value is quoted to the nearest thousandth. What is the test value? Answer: 0.122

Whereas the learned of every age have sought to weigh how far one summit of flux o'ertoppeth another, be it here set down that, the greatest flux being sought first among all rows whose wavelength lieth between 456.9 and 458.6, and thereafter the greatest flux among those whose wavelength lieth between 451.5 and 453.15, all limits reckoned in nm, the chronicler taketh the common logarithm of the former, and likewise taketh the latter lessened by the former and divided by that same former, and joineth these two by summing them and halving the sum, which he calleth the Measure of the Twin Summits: 0.00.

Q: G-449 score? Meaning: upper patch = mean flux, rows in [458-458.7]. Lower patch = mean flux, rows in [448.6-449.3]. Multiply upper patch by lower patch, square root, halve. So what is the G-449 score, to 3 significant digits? 0.468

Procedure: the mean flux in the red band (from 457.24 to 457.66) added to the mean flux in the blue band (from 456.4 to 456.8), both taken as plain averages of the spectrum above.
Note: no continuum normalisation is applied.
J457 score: 1.93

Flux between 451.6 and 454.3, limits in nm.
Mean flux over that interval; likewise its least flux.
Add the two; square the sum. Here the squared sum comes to 3.09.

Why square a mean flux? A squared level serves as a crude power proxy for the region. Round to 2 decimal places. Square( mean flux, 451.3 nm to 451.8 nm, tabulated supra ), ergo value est 0.95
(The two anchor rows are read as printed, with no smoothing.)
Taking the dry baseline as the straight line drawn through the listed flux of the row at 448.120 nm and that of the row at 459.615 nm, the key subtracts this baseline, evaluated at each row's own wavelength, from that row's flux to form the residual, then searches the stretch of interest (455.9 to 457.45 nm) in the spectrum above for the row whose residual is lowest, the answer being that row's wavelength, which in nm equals 457.082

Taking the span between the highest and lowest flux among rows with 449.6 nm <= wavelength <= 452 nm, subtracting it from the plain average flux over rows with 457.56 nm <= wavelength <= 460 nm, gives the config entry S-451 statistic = 0.77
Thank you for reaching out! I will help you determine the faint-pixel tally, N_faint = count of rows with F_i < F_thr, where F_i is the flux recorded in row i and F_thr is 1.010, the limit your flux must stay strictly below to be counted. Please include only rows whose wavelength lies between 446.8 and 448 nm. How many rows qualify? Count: 10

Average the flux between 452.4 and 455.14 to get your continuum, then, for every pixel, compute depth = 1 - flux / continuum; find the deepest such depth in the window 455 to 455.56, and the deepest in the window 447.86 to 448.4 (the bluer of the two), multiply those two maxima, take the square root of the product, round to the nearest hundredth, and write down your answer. 0.06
